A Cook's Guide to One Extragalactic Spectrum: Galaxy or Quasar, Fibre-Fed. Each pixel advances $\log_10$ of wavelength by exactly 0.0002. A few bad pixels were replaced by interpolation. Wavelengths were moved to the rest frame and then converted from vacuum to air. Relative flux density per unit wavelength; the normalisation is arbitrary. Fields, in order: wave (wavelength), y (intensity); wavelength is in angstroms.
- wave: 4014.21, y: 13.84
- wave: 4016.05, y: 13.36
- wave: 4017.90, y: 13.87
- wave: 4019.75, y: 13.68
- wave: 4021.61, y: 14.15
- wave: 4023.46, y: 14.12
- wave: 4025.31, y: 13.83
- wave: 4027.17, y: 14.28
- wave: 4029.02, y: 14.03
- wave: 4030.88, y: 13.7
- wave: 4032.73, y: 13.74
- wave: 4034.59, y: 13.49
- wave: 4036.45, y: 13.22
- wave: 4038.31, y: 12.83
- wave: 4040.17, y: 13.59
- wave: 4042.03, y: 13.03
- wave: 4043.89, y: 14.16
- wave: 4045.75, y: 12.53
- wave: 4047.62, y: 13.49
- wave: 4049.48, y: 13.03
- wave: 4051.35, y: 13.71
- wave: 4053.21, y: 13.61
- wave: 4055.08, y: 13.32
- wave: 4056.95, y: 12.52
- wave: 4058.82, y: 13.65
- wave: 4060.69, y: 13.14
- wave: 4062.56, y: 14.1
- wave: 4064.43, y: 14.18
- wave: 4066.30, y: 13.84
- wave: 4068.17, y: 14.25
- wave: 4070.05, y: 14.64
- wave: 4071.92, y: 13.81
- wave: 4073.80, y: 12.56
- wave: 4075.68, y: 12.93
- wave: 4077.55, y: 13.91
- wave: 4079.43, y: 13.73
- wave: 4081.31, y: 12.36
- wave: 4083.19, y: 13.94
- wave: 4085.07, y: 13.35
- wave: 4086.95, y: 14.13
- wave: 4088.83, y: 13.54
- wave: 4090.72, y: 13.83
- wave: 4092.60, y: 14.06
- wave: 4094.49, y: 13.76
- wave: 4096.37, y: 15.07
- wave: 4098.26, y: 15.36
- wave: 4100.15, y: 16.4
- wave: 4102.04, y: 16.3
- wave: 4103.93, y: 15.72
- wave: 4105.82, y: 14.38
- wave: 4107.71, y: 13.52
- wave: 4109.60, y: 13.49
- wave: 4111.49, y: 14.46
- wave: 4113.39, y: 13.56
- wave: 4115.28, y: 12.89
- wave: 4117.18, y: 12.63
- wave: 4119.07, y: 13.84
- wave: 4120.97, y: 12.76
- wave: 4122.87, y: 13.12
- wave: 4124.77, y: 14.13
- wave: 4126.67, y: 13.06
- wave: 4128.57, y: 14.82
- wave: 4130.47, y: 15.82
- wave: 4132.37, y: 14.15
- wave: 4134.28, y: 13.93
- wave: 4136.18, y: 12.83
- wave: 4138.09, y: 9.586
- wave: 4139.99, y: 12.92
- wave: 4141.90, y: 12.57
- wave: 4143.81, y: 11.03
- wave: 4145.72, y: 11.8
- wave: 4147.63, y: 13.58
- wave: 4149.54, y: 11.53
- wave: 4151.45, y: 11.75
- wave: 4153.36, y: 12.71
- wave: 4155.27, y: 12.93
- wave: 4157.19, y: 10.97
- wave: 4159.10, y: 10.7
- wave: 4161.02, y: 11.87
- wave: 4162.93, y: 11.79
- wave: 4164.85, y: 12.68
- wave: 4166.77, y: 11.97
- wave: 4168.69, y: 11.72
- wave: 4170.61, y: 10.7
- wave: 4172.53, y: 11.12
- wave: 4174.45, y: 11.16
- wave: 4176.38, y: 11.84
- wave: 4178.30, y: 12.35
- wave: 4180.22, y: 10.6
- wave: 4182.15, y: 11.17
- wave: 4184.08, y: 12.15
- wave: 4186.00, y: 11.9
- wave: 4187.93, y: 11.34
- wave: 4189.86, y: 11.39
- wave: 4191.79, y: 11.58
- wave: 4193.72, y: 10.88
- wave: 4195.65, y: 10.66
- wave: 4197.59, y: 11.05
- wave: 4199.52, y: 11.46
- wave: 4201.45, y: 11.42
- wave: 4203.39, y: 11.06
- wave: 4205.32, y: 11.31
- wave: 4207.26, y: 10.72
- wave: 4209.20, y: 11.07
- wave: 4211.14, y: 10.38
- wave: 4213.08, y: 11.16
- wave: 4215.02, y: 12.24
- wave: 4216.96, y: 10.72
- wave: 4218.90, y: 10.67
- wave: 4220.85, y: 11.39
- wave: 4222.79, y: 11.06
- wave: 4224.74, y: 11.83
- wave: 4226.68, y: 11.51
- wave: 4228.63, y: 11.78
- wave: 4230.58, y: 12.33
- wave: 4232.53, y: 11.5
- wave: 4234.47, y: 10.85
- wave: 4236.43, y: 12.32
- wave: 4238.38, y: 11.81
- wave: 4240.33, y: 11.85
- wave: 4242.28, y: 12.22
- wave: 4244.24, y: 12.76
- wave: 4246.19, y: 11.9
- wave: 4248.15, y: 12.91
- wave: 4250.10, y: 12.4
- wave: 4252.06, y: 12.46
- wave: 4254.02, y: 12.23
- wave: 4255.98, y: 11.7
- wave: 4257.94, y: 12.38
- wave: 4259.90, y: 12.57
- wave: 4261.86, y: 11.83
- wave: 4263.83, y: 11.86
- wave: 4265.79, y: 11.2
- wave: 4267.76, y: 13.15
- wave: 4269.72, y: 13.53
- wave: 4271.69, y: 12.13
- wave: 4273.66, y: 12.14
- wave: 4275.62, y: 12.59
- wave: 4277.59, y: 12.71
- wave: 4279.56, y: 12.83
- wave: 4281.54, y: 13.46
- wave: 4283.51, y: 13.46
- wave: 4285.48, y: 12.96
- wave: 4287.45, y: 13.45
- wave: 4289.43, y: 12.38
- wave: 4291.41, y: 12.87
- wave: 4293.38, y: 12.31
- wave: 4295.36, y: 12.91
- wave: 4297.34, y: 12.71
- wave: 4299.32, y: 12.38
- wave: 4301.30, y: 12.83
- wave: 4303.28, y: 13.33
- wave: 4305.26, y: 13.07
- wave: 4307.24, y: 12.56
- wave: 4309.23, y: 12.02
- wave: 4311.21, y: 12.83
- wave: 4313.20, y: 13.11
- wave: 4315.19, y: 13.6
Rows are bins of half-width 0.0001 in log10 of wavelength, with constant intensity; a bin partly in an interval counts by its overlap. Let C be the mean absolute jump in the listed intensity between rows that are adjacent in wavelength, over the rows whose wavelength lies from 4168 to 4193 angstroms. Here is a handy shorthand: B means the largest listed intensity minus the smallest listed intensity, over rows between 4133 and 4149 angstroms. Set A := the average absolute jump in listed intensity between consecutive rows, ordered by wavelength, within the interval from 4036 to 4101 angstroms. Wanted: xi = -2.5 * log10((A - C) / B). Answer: 4.01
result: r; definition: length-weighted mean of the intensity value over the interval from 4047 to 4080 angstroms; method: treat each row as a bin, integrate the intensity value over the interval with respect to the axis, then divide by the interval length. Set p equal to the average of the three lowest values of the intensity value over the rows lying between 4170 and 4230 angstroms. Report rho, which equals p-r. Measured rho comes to -3.0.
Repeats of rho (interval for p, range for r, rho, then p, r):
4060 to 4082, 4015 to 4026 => -1.2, 12.6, 13.8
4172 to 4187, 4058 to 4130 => -3.0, 11.0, 13.9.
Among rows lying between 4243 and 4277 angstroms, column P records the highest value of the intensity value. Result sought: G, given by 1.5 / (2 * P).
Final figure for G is 0.055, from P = 13.53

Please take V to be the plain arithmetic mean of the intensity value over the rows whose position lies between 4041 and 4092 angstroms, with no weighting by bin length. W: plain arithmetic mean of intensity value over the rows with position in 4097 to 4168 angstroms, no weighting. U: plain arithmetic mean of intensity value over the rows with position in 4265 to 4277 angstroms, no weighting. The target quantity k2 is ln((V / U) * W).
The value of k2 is 2.66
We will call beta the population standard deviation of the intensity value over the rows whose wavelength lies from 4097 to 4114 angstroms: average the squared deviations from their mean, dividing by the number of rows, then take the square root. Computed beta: 1.11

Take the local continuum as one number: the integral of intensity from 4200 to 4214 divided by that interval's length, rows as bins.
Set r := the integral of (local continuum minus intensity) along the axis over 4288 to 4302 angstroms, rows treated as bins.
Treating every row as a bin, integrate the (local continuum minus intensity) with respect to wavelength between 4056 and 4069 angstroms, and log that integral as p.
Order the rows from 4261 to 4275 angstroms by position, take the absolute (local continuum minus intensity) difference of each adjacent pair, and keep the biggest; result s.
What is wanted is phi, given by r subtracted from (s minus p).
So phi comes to 59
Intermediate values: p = -34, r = -23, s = 1.95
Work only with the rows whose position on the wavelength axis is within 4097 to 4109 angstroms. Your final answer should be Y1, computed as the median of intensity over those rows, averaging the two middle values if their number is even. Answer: 15.5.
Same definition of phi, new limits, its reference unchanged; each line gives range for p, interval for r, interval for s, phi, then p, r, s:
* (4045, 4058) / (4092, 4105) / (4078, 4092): 85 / -28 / -55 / 1.58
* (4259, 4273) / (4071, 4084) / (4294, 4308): 48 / -18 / -30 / 0.51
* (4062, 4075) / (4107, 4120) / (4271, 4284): 70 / -37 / -32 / 0.63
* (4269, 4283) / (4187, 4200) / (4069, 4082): 28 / -24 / -2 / 1.37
